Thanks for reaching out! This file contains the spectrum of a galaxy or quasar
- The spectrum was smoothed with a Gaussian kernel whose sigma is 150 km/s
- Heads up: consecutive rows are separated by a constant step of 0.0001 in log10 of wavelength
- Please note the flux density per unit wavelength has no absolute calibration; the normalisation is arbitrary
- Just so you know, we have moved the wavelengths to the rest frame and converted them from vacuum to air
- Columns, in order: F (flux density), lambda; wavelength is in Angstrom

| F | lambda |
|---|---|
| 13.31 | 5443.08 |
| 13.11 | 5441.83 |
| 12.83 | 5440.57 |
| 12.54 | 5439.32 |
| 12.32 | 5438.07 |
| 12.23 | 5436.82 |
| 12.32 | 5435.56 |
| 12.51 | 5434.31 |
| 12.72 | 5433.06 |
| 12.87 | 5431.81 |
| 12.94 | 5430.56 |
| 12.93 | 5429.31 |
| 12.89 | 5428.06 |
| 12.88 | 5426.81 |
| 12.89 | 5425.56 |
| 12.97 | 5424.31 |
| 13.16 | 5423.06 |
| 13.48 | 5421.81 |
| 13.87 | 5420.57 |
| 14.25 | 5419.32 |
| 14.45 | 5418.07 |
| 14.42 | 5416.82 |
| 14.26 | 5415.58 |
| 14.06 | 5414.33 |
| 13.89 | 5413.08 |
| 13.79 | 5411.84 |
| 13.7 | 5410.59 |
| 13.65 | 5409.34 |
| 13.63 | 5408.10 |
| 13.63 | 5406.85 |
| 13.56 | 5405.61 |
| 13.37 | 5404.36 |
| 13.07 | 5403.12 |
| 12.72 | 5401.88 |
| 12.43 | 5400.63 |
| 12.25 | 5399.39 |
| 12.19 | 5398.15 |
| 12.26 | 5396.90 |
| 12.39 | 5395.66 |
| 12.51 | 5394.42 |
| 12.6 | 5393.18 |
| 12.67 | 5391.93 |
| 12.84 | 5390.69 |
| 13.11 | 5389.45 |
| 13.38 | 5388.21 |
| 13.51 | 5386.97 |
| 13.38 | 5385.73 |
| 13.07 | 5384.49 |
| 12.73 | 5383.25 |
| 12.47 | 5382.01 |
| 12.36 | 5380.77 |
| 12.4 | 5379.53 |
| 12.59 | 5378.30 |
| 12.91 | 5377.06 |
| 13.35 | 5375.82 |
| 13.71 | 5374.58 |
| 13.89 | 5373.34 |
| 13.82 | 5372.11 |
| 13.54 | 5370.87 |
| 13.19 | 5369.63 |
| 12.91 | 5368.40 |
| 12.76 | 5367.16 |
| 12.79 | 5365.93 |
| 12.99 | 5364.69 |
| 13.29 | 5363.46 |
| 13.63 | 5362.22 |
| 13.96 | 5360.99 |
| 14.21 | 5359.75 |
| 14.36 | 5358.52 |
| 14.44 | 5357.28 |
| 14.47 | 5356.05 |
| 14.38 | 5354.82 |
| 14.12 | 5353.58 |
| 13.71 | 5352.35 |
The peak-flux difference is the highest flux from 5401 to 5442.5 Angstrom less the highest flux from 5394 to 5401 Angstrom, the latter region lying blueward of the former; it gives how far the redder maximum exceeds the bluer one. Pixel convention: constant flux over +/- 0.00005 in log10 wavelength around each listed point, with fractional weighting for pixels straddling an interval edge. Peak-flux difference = 1.9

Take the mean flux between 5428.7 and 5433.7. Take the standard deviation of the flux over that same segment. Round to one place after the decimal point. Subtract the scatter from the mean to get 12.8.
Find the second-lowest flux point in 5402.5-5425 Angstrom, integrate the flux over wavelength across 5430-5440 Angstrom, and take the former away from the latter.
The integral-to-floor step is 113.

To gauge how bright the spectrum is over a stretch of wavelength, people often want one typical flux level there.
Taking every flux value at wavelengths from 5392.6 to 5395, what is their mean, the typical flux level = 12.6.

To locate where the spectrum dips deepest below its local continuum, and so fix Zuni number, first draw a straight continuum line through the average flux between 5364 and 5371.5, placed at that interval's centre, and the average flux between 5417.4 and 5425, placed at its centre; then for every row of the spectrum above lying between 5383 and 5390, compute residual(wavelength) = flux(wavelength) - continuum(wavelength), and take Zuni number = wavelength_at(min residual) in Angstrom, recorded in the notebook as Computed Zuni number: 5383.25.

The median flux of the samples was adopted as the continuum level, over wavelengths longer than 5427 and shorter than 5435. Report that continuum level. 12.9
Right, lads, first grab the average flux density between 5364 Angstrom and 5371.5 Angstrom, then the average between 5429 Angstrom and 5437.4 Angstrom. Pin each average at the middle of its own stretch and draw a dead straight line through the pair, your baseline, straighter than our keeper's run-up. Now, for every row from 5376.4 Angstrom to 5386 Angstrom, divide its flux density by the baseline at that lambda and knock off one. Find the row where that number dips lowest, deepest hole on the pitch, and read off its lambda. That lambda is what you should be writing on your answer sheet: 5380.77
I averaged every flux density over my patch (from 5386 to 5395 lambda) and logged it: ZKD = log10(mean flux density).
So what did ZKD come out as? 1.11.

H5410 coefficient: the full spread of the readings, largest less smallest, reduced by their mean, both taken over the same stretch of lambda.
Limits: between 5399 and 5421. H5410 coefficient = -11.4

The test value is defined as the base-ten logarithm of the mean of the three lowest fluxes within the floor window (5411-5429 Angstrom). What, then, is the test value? 1.110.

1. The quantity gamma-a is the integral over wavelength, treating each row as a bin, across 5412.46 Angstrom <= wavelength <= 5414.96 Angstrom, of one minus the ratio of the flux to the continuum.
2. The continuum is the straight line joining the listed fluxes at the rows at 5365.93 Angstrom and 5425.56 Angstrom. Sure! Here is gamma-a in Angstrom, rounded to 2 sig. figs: -0.21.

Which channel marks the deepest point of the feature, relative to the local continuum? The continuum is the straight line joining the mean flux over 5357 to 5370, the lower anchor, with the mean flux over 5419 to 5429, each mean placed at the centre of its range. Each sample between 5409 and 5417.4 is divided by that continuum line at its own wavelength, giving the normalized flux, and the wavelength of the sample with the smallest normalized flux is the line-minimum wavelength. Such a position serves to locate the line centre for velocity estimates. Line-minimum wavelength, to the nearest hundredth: 5409.34 Angstrom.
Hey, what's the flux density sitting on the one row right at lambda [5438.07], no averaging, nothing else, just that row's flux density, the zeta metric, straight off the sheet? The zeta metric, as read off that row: 12.32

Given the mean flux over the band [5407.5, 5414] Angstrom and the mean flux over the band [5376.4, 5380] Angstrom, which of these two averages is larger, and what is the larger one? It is 13.7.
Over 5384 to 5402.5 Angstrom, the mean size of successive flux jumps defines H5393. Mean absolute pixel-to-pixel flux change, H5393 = 0.16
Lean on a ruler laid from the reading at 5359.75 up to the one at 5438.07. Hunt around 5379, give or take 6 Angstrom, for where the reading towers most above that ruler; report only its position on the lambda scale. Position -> 5373.34 Angstrom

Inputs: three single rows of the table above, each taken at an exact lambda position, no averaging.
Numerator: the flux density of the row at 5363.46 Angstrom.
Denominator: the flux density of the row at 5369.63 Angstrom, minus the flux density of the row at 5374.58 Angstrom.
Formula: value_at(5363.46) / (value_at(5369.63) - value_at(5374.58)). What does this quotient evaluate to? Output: -26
